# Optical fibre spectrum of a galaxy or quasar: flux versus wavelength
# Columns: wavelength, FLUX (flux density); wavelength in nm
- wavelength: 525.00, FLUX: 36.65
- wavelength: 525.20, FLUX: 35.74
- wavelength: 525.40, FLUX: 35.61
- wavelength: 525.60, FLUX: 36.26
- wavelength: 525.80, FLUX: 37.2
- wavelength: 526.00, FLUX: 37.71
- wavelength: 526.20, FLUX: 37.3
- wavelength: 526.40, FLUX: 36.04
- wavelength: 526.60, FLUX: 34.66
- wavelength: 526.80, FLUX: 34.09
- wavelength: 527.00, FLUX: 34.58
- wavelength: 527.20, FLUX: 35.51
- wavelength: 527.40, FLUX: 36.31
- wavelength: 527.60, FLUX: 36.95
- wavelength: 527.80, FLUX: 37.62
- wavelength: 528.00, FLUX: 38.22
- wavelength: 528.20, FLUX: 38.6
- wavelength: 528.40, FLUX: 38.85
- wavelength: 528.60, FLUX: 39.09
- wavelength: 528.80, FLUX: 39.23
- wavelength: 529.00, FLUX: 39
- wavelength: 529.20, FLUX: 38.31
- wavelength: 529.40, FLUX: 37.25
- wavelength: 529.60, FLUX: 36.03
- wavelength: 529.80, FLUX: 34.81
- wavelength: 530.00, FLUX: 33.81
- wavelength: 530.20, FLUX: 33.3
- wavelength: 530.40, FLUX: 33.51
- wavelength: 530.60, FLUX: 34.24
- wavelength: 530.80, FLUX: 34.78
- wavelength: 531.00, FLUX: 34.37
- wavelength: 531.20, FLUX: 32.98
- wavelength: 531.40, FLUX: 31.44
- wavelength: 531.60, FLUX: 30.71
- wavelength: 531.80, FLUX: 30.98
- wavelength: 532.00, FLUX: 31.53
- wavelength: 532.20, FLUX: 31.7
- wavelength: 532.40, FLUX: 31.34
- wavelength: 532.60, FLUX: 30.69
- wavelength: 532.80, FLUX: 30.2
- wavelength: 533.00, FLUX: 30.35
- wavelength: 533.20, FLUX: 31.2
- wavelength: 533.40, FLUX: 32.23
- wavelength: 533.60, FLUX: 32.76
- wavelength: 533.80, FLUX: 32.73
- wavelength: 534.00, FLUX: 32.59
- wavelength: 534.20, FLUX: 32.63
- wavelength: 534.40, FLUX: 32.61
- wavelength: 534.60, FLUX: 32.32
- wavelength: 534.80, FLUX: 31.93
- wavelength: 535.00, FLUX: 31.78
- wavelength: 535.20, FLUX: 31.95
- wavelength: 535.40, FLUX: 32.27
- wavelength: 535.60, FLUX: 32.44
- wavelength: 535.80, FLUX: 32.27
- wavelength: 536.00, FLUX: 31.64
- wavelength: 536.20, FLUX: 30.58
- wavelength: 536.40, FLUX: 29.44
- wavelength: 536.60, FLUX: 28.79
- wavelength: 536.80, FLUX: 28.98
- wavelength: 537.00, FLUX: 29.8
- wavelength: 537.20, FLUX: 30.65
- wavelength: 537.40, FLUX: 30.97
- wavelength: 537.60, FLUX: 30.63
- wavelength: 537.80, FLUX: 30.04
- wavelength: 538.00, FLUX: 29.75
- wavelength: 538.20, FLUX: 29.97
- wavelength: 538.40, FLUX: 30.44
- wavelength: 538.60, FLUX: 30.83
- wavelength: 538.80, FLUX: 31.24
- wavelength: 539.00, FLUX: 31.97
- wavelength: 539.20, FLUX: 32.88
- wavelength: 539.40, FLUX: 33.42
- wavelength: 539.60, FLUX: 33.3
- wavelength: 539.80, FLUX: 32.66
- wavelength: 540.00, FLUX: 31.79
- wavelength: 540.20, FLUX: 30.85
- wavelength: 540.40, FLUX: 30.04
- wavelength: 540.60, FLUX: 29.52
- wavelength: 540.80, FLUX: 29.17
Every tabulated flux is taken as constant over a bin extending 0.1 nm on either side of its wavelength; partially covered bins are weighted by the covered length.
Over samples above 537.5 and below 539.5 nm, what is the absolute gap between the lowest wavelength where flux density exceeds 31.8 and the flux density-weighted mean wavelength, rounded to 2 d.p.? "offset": 0.48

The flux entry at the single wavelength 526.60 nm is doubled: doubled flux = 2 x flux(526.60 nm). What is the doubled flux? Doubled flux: 69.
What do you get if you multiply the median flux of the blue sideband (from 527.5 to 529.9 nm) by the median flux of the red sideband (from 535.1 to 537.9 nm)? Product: 1172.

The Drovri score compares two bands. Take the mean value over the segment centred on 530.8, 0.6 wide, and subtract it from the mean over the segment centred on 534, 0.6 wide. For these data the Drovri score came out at -2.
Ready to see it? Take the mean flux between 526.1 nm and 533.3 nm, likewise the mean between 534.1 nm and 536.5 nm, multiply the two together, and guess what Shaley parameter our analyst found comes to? 1105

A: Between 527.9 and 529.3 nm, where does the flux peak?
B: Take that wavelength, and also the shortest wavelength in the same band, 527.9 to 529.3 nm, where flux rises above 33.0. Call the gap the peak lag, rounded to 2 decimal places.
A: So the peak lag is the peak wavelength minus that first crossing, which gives 0.80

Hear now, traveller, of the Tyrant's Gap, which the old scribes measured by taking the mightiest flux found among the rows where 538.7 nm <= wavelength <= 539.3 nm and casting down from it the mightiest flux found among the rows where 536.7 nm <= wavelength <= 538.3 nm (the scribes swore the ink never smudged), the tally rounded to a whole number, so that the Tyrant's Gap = 2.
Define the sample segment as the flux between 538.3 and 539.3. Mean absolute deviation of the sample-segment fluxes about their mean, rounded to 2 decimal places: 0.76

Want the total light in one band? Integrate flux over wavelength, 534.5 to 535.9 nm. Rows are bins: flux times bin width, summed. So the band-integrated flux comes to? 45.0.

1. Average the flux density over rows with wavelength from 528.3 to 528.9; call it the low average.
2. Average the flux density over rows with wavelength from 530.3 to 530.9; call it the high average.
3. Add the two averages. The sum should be 73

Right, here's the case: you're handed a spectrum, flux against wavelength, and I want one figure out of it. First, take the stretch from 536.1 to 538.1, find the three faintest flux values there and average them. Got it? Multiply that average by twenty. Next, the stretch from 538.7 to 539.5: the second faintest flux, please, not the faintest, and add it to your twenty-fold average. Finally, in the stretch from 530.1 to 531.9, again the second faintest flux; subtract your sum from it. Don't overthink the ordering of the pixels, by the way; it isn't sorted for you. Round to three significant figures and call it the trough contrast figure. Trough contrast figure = -582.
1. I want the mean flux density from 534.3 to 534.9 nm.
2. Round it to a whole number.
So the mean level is 32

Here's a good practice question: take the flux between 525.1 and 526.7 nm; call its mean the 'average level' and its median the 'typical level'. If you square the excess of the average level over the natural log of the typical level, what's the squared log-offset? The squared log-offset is 1071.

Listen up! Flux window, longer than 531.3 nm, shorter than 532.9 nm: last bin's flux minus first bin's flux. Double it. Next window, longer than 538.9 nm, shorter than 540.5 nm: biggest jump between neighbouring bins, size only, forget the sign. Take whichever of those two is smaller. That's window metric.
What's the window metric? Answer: -2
